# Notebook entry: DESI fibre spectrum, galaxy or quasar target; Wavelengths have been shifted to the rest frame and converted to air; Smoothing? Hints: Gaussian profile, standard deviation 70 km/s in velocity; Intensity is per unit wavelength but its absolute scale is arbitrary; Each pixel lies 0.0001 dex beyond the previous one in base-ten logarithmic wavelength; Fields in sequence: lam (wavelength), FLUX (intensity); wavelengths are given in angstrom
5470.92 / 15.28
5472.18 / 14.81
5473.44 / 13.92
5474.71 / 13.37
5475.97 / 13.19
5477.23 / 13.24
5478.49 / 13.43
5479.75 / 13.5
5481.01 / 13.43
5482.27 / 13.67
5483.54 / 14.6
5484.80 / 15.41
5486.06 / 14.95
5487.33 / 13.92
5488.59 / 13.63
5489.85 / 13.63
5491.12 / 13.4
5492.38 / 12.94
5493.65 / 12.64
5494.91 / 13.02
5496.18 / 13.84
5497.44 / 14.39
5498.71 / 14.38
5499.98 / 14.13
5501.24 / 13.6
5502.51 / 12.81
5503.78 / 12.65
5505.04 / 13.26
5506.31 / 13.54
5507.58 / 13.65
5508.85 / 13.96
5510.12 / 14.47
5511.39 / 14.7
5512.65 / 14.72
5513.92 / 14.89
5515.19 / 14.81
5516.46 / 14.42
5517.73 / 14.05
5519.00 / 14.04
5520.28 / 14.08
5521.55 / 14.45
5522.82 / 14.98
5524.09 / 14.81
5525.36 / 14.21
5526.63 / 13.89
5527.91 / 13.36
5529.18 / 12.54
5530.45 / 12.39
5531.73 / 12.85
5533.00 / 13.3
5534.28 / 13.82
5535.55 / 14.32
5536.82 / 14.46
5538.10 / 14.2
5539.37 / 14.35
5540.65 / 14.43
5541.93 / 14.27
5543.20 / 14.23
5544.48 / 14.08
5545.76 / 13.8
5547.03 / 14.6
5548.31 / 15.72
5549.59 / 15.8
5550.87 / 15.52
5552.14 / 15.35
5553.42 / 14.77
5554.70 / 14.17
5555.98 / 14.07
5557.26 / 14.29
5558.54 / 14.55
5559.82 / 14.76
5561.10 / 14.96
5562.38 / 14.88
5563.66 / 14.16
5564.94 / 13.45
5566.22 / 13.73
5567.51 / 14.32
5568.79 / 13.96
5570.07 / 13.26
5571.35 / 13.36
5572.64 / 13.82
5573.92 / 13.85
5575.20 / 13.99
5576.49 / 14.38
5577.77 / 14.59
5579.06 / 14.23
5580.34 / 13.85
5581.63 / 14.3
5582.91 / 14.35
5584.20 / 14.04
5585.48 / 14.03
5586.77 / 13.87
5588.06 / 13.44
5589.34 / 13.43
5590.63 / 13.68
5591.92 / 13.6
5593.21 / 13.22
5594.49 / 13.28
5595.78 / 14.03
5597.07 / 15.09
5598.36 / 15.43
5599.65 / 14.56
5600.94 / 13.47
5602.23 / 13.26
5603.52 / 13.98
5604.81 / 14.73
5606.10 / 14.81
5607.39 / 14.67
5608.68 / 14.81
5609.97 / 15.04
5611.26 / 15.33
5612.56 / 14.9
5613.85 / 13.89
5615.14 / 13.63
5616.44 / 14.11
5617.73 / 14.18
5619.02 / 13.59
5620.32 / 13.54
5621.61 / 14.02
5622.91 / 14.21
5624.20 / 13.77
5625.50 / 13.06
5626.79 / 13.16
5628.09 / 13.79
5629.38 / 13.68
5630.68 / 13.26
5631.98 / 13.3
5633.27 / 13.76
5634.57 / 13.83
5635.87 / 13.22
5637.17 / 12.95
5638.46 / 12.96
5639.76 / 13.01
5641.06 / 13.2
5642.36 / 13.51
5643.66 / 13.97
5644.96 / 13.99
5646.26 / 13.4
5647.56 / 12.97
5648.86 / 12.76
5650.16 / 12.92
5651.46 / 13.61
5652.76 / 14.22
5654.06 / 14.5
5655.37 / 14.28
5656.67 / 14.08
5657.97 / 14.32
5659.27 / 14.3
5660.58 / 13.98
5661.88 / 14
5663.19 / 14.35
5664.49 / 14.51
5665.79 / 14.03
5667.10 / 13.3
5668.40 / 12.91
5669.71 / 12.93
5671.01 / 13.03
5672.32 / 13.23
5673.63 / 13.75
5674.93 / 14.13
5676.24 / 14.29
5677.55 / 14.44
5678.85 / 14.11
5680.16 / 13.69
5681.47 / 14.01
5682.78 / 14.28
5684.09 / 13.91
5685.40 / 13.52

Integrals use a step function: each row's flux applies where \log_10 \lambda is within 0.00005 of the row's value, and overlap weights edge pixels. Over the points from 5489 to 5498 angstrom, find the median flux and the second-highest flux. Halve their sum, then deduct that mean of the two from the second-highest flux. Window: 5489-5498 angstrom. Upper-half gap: 0.22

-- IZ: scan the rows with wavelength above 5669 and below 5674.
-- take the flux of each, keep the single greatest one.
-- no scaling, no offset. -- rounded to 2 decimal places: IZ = 13.75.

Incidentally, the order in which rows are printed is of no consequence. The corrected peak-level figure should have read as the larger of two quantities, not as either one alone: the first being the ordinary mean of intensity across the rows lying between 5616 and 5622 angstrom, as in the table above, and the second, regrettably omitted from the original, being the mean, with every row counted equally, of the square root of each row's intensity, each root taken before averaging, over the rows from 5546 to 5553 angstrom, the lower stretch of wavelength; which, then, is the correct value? 13.9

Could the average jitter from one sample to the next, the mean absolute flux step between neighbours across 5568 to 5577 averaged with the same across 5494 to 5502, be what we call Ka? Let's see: 0.368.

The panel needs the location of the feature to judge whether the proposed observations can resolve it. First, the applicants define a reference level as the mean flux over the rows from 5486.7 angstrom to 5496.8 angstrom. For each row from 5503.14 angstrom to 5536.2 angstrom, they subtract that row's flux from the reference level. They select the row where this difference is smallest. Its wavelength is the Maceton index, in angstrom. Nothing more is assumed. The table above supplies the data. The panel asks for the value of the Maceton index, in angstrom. 5522.82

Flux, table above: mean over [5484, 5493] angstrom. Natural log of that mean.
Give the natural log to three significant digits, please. 2.64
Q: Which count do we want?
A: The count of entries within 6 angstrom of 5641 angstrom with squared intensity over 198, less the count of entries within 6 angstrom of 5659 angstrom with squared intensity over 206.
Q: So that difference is -2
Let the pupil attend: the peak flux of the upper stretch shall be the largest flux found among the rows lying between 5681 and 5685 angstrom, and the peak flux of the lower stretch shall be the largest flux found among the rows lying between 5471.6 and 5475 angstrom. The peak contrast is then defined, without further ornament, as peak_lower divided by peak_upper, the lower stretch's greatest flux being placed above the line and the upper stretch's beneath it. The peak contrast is 1.04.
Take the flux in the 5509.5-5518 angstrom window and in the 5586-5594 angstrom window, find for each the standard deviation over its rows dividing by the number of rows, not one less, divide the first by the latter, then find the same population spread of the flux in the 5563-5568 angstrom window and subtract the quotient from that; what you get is -1.0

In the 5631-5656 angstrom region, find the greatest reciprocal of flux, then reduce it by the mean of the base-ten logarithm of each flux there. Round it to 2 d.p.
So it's -1.05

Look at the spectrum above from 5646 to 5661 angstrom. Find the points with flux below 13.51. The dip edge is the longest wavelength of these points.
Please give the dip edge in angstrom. 5650.16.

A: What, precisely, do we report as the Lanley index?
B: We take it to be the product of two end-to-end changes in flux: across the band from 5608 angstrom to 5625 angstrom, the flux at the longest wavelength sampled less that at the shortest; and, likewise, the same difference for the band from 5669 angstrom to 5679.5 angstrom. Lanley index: -1.2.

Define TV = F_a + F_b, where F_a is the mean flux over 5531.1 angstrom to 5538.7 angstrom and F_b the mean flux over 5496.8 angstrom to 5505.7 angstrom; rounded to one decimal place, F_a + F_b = 27.4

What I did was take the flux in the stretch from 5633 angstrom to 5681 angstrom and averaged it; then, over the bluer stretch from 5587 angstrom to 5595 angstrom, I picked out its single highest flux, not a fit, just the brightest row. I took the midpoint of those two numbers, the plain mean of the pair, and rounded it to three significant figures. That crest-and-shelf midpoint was 13.7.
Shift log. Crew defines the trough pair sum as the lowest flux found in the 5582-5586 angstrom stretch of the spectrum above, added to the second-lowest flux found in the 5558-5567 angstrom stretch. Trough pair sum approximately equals 27.8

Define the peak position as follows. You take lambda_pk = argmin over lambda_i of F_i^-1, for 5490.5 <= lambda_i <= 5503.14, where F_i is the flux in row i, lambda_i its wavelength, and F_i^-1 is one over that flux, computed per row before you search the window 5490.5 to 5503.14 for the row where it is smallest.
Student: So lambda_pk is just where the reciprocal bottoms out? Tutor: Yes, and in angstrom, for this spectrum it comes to 5497.44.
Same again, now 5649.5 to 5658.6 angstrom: 5654.06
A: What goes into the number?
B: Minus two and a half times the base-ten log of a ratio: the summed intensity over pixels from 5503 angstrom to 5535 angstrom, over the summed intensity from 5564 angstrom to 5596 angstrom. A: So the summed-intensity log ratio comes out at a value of -0.01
